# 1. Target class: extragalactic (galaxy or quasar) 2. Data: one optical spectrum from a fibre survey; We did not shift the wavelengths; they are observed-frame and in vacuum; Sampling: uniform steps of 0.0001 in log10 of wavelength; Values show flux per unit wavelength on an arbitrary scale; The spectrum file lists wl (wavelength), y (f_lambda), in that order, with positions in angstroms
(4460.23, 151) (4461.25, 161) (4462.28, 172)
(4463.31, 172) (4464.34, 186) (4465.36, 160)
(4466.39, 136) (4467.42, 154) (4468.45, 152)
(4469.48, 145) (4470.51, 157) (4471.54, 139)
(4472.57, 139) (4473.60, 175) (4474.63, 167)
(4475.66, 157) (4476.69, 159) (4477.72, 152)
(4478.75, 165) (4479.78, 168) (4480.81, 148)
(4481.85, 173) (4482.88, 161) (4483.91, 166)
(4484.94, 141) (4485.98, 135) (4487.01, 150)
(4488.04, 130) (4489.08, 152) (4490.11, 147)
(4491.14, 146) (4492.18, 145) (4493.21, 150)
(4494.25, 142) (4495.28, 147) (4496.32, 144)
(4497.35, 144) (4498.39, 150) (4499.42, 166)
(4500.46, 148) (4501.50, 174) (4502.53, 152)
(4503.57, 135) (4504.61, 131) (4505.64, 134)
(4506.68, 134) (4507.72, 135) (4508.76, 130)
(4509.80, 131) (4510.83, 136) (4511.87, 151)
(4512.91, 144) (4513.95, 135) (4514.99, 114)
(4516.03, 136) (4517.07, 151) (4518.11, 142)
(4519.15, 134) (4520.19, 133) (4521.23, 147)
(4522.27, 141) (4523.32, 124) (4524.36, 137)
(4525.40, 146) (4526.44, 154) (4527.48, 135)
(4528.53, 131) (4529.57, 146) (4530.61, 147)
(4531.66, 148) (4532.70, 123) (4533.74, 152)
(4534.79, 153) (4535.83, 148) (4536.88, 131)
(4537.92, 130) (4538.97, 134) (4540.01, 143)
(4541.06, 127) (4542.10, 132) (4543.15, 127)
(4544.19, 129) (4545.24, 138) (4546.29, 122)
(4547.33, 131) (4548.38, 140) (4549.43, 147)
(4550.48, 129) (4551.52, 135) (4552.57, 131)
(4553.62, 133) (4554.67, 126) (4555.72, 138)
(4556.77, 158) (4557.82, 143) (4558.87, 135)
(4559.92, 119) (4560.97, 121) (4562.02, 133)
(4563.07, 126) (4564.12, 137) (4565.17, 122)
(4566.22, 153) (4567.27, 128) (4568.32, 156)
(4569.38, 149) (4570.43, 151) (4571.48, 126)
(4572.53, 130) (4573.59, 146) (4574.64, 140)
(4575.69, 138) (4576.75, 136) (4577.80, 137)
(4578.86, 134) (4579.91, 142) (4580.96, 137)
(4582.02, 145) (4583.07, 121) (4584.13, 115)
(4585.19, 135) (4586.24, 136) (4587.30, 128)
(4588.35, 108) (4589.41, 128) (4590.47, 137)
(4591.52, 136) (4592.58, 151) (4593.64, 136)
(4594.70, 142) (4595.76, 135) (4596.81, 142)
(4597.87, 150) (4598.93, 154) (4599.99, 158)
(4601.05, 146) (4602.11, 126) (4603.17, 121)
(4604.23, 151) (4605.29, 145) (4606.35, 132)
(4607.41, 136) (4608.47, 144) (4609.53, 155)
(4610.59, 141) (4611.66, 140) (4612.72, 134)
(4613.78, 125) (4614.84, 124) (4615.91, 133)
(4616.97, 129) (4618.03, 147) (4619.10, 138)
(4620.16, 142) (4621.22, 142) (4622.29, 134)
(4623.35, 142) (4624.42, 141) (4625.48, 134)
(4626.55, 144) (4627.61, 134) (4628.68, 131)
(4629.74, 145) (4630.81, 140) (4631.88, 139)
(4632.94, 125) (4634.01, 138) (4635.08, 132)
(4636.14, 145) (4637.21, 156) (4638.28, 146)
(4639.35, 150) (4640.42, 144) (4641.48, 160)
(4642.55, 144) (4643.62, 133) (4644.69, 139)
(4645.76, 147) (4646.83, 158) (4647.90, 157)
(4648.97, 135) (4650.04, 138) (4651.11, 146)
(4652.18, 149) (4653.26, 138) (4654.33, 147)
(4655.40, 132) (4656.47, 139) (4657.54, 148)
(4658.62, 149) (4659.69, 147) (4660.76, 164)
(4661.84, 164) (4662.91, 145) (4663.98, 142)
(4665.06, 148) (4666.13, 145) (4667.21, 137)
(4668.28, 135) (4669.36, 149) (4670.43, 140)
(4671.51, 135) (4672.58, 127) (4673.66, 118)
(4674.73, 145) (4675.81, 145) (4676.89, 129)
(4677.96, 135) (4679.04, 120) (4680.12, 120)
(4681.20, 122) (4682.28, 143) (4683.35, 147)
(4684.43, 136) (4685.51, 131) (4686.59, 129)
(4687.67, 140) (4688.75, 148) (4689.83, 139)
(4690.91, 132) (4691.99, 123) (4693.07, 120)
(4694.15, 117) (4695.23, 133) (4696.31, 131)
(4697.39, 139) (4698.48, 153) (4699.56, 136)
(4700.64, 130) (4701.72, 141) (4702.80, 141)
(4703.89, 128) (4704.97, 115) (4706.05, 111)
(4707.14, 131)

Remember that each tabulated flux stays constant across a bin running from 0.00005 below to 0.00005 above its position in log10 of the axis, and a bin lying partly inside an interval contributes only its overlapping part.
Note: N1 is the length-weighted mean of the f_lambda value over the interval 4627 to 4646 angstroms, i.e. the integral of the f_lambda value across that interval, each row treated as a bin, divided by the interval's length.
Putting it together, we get 142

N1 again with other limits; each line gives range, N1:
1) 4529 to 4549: 137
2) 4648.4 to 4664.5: 146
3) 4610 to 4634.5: 137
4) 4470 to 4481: 157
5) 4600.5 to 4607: 137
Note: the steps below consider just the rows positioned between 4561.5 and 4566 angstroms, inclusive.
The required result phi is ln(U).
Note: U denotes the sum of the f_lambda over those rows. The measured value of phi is 6.25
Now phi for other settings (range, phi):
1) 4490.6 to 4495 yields 6.37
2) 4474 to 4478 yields 6.45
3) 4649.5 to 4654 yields 6.35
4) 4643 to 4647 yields 6.36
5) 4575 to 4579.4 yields 6.30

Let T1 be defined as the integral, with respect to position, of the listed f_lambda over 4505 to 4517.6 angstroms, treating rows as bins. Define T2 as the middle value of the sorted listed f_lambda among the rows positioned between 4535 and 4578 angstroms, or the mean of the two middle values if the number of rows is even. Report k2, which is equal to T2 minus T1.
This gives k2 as -1579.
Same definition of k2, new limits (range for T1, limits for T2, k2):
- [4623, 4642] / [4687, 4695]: -2556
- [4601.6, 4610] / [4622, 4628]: -1028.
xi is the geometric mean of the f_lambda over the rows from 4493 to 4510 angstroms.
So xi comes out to 143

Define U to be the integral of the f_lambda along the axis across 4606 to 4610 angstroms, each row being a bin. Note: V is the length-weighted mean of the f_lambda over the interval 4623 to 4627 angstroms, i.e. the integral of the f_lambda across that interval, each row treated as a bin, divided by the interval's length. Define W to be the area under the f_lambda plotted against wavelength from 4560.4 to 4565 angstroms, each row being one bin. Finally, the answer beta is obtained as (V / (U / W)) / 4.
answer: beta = 36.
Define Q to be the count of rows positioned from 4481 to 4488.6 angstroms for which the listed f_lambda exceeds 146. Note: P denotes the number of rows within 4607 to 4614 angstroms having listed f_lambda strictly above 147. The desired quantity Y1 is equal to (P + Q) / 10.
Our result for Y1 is 0.50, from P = 1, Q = 4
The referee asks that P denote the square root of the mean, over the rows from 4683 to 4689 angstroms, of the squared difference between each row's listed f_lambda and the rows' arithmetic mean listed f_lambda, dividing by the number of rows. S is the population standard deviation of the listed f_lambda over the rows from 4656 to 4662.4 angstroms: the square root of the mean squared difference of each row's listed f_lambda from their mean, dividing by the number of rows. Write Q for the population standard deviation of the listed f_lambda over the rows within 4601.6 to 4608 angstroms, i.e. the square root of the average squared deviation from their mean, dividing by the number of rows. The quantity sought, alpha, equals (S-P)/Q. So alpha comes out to 0.2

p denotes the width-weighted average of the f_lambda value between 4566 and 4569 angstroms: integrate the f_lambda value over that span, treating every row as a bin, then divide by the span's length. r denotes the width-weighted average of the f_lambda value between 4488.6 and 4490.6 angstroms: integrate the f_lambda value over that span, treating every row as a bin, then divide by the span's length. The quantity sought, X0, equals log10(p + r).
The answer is 2.47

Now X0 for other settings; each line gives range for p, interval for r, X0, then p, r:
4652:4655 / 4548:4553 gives 2.45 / 143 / 136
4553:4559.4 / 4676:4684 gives 2.43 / 139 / 132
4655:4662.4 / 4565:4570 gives 2.47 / 149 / 143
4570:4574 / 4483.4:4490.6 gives 2.45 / 138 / 146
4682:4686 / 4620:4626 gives 2.44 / 139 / 139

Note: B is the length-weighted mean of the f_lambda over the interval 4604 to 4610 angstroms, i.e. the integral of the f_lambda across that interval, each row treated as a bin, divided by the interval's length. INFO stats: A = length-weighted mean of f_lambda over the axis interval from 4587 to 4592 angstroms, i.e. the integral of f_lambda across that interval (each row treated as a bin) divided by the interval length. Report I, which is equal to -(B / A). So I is -1.125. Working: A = 127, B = 143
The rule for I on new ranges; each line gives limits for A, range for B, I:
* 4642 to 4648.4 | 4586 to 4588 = -0.885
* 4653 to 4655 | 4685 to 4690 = -0.962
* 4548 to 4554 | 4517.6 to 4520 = -1.012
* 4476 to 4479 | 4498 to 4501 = -0.979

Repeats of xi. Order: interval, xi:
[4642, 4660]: 144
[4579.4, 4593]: 132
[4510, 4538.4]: 139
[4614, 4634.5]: 137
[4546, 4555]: 132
